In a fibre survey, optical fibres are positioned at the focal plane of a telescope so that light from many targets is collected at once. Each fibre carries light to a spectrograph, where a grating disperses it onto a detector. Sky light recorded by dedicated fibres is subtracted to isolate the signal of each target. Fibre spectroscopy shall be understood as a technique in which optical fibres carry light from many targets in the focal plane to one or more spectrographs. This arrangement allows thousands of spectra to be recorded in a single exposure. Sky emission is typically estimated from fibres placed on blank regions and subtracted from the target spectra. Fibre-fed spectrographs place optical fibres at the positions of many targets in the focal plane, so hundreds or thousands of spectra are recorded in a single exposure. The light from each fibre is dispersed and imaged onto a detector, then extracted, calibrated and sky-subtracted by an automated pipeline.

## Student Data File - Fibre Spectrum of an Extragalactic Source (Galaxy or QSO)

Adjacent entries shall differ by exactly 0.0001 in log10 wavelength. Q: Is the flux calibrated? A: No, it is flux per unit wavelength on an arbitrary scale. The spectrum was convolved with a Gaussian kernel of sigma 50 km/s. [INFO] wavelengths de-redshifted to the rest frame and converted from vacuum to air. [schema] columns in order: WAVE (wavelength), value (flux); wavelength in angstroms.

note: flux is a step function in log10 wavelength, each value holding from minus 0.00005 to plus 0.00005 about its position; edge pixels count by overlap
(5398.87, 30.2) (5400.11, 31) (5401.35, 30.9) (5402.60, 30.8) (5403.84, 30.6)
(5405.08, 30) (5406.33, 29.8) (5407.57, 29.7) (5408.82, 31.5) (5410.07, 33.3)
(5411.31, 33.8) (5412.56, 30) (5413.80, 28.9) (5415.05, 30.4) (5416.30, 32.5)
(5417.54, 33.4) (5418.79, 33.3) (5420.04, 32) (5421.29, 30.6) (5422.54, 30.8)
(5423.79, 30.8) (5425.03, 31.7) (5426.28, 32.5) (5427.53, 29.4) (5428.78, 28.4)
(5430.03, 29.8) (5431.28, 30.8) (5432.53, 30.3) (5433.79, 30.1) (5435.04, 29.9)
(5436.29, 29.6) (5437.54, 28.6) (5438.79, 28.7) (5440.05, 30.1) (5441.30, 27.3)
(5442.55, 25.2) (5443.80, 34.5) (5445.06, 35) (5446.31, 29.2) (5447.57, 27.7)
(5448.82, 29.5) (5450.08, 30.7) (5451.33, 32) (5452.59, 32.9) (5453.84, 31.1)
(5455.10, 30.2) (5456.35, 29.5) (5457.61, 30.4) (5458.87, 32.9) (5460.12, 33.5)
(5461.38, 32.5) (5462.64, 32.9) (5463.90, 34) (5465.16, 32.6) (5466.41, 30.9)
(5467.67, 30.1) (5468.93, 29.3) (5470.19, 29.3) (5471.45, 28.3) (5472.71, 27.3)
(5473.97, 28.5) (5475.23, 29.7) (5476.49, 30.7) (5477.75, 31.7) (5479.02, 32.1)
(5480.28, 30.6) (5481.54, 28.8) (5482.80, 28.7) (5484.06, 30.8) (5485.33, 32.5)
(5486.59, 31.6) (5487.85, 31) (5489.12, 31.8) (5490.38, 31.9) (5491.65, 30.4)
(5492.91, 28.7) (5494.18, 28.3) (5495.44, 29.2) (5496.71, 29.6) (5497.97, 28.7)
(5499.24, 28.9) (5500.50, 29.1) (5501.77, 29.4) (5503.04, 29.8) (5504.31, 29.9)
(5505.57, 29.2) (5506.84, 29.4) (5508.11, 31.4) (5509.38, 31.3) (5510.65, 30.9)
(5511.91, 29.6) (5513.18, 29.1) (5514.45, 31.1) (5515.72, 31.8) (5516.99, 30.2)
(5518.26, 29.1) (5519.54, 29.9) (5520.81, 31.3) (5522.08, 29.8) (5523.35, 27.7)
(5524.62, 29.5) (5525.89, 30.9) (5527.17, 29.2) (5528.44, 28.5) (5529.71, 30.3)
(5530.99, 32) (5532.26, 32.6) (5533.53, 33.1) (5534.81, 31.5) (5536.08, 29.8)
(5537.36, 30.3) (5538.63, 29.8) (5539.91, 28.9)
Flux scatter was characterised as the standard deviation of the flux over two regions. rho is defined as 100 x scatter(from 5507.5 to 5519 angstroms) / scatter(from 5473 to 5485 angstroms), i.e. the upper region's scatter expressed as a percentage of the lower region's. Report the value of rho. 78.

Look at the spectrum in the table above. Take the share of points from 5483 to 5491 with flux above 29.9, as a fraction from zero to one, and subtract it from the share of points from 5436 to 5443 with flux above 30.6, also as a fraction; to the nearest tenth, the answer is -1.0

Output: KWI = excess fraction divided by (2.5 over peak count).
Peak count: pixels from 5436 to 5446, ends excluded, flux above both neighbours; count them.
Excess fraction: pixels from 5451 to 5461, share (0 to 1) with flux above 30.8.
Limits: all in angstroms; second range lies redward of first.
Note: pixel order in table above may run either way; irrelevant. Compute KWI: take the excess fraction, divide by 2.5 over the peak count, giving 0.25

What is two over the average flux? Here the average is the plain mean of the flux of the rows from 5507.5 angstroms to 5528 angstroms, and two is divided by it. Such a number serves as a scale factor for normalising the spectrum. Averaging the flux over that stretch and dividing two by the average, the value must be 0.0663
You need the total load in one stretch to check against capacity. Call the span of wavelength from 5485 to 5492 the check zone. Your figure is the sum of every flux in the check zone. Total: 189.2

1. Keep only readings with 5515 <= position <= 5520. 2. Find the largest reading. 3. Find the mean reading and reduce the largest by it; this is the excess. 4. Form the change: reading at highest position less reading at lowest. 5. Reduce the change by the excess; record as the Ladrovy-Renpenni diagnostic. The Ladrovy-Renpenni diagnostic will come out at -3.5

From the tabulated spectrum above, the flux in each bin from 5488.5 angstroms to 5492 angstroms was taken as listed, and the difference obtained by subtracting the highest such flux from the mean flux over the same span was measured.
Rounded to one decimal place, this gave -0.5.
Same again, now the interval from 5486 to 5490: -0.3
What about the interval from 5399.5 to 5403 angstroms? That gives -0.1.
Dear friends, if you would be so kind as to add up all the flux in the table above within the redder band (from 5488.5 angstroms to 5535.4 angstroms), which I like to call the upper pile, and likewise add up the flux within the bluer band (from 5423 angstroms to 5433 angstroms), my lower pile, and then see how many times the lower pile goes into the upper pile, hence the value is 4.6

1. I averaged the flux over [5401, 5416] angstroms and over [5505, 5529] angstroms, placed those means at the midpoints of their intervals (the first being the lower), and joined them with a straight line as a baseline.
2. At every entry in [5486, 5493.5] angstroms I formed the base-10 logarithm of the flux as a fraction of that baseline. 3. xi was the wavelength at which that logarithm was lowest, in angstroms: 5492.91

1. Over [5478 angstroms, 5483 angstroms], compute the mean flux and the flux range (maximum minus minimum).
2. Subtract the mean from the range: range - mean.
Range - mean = -27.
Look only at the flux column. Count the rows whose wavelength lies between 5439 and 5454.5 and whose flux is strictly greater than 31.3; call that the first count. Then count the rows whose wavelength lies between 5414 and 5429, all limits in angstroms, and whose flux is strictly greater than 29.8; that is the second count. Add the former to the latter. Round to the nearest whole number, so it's 14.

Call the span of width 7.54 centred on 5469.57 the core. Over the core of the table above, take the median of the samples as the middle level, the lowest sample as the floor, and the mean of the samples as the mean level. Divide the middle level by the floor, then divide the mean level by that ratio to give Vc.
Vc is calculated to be 27.2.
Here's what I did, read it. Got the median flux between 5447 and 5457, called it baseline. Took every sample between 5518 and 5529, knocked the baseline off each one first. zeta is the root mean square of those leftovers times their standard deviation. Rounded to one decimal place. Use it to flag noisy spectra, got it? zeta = 1.5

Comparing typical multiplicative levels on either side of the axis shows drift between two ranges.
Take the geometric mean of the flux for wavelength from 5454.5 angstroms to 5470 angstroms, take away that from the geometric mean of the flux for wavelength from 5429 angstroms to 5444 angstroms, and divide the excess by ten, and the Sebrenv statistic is -0.20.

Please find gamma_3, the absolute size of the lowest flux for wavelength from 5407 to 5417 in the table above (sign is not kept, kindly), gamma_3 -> 28.9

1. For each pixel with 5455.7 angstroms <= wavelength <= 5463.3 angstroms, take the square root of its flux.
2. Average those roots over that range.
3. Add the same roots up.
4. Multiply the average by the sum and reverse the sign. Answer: -192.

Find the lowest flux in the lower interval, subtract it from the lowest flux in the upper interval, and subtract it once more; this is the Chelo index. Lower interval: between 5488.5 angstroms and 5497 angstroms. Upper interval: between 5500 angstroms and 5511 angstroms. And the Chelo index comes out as -27.5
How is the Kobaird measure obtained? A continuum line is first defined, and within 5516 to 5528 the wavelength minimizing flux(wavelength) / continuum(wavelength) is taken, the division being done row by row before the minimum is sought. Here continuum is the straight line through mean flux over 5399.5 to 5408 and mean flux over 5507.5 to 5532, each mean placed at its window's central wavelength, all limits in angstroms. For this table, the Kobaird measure 5523.35 angstroms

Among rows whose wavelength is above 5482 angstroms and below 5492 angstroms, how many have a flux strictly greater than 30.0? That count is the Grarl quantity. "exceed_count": 7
